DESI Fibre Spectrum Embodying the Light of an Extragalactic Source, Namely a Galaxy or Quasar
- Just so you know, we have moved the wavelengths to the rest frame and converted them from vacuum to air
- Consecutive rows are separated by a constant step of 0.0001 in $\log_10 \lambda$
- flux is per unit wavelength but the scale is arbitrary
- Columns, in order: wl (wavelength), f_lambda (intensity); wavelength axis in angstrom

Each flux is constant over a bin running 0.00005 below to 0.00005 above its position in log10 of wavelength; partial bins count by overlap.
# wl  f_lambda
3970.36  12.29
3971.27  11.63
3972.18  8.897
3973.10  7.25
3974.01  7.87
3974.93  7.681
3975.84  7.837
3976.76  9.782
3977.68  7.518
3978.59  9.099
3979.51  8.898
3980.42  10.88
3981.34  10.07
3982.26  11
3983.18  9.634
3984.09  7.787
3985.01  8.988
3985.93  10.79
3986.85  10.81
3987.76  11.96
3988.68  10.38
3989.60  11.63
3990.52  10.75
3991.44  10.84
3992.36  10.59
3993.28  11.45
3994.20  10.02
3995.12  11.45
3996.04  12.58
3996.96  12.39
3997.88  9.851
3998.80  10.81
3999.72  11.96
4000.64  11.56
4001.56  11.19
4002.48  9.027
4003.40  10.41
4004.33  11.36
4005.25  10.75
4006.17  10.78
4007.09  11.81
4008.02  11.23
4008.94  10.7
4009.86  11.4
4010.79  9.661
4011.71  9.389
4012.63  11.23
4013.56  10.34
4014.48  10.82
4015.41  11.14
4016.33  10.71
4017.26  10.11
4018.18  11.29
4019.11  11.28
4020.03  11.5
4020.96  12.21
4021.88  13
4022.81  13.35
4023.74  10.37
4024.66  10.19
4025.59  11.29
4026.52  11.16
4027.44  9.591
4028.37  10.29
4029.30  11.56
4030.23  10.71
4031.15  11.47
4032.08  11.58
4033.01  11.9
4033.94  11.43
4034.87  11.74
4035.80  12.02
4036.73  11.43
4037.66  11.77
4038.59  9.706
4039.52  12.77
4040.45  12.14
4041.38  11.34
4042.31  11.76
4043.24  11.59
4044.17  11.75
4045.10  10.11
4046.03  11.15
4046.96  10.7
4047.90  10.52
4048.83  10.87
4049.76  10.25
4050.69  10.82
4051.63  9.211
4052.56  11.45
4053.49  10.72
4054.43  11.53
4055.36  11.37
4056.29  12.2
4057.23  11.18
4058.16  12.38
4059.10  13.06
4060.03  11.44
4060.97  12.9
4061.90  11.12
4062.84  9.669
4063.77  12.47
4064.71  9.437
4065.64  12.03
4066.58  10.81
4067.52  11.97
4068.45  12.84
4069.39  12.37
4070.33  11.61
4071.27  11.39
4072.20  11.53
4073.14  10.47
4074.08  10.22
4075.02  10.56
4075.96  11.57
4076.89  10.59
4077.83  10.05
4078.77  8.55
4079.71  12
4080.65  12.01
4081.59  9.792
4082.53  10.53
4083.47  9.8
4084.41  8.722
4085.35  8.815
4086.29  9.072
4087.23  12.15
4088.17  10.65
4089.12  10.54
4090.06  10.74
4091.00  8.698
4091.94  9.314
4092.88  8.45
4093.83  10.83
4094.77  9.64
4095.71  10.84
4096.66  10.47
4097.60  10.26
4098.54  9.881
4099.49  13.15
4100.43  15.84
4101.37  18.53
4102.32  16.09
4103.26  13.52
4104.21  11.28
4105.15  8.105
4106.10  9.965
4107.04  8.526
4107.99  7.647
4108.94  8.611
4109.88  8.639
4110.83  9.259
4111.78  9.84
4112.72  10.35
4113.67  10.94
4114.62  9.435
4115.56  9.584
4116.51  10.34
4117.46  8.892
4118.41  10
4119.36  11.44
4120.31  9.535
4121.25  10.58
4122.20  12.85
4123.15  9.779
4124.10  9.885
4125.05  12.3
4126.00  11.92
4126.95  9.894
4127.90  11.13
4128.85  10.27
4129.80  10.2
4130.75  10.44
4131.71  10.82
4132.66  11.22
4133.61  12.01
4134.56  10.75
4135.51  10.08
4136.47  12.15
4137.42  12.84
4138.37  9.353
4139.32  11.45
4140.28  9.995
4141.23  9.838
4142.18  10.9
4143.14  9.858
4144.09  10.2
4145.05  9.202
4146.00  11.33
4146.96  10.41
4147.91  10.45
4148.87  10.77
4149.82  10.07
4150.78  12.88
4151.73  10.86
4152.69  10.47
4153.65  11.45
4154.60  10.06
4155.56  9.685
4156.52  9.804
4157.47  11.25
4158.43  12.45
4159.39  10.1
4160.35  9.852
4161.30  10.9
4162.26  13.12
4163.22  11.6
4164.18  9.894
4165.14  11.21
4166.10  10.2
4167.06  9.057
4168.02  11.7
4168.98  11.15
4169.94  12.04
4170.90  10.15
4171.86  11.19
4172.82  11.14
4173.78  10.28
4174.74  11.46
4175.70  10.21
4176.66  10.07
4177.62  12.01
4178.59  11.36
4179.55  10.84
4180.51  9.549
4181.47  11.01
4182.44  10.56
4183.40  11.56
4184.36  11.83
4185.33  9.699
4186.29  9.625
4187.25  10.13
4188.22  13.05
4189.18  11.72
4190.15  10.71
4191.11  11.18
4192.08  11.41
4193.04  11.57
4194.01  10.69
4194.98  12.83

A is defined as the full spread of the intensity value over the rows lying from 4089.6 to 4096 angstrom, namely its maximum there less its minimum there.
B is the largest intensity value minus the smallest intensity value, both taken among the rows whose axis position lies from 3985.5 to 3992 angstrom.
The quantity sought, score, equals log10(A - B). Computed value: -0.09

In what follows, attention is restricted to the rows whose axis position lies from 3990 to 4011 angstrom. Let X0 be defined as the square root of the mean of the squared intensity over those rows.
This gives 11.0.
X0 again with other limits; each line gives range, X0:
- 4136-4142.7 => 11.0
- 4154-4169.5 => 10.8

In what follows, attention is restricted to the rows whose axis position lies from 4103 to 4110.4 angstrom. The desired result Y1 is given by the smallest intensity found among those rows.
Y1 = 7.647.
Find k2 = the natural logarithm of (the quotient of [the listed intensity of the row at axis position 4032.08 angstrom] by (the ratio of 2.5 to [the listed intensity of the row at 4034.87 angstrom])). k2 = 4.00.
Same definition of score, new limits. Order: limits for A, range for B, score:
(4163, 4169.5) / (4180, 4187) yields -0.44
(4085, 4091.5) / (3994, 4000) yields -0.14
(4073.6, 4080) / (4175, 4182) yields 0.00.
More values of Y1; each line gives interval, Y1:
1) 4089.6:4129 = 7.647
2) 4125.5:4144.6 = 9.353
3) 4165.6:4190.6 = 9.057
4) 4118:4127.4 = 9.535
